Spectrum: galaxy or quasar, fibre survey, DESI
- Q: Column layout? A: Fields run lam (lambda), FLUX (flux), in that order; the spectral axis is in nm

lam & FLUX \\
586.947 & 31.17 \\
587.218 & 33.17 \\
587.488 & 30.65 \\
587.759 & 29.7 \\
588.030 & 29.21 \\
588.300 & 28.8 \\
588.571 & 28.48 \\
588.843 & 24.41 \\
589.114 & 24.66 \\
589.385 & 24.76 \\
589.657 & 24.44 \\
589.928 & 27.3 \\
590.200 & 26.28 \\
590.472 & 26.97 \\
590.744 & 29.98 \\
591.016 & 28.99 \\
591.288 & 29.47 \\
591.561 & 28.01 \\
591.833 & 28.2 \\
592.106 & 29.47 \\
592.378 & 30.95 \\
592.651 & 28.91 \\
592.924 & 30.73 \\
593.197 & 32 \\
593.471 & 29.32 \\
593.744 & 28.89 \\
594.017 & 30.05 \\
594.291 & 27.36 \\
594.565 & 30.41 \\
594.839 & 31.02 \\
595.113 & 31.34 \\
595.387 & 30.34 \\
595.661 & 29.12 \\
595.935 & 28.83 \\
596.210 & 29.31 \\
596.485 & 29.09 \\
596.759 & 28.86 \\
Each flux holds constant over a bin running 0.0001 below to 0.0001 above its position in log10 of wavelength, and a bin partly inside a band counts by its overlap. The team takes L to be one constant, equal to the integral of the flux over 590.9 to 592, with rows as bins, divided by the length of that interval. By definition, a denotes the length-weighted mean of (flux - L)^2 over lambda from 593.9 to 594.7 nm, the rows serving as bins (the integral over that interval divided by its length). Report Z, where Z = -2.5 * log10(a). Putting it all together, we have -0.9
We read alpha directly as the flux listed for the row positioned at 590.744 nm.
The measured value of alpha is 29.98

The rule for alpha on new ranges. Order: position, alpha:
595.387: 30.34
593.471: 29.32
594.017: 30.05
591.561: 28.01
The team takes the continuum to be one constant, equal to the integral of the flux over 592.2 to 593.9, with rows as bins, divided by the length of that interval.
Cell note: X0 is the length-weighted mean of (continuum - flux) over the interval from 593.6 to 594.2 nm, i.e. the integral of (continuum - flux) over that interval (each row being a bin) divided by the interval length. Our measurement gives 0.8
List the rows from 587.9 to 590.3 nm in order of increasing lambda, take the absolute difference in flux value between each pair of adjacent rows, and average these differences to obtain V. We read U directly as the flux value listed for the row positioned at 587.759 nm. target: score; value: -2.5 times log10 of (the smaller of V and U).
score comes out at -0.17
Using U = 29.7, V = 1.17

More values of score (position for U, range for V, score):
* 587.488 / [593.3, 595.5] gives -0.30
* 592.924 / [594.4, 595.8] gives 0.26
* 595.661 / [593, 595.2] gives -0.48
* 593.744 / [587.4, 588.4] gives 0.52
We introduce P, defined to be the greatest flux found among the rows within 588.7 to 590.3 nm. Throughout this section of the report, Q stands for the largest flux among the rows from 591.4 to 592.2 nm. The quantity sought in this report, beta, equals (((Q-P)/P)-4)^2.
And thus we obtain 15.4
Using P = 27.3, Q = 29.47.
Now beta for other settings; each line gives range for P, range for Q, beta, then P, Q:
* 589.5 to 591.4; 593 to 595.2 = 15.5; 29.98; 32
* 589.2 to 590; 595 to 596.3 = 14.8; 27.3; 31.34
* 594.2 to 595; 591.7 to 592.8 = 16.0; 31.02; 30.95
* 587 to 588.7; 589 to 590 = 17.4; 33.17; 27.3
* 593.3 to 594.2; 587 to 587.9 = 15.2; 30.05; 33.17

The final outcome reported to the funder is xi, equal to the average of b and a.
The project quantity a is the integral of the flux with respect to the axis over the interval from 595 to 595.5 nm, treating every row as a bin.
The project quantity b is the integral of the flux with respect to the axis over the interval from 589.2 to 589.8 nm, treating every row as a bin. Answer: 15.1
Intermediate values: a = 15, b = 15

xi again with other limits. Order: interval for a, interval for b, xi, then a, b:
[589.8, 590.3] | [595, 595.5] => 14.4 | 13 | 15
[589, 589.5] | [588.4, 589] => 14.1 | 12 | 16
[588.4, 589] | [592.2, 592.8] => 16.9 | 16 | 18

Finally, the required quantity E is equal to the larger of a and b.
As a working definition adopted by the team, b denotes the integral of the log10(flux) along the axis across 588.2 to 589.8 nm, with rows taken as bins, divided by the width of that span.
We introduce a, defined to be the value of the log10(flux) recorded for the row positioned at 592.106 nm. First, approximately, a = 1.47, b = 1.41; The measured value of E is 1.47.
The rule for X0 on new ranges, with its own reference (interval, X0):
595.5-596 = 1.1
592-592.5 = -0.1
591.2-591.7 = 1.5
